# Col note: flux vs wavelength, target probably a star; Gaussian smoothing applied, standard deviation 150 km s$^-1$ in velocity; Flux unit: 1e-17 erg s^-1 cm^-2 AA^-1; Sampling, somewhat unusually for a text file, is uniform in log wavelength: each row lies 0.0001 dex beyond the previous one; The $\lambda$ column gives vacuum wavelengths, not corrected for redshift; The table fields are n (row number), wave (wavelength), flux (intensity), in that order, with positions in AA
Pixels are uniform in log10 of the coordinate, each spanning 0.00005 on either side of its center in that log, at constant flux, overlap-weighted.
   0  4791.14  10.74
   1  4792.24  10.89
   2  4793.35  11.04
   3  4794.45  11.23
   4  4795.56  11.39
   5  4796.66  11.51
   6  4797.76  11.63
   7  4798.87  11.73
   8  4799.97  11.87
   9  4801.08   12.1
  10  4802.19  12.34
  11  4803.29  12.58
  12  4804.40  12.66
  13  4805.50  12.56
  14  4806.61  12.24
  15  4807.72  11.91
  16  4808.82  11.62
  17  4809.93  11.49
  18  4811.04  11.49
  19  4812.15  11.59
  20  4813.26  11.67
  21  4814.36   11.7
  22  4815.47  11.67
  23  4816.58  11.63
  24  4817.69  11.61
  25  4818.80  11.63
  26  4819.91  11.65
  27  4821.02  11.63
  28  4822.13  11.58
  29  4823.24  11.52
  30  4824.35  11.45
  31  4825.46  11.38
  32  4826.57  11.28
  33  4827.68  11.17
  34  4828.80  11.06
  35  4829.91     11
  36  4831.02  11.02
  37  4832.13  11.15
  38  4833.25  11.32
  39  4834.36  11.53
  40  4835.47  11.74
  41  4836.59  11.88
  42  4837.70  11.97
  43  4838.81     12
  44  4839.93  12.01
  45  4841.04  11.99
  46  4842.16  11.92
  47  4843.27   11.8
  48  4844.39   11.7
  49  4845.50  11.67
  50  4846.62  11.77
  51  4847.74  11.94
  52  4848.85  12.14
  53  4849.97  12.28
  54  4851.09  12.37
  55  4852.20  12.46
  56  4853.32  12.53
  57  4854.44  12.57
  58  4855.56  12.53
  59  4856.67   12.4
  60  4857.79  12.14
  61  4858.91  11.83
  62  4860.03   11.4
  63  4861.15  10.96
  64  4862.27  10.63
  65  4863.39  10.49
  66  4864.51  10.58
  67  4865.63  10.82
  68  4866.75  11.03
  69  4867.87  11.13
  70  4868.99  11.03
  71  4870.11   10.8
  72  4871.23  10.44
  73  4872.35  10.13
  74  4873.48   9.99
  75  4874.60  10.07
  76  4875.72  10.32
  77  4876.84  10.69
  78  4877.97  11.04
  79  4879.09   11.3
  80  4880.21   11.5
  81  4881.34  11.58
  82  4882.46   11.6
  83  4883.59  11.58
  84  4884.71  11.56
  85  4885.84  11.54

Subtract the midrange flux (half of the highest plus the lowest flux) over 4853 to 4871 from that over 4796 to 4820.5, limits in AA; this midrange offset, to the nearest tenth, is 0.5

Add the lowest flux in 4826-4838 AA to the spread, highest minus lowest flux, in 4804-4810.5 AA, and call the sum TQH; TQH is 12.2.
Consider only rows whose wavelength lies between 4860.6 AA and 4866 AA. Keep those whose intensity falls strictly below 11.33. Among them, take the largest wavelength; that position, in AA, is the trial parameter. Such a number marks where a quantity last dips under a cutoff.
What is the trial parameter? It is 4865.63 AA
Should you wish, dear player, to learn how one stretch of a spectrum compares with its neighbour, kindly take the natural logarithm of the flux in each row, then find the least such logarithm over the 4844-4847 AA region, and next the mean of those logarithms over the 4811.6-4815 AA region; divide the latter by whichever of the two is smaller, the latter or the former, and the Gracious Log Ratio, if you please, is 1.00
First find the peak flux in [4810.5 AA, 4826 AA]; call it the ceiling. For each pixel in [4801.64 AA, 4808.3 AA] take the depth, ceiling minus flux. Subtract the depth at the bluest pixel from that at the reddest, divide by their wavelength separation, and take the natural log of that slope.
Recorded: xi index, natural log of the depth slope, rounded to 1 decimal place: -2.6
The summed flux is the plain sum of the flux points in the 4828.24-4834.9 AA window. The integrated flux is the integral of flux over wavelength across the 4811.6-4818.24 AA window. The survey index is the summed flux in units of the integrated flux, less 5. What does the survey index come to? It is -4.13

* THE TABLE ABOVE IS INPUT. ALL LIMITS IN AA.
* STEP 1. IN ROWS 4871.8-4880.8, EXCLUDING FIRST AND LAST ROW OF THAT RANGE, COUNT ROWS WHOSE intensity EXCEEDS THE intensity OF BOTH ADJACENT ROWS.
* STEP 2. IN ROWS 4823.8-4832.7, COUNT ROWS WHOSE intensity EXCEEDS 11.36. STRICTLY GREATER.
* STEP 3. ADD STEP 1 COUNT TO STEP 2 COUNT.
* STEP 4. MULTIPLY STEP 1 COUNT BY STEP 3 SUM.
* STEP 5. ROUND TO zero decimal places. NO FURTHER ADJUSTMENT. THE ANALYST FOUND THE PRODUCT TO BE 0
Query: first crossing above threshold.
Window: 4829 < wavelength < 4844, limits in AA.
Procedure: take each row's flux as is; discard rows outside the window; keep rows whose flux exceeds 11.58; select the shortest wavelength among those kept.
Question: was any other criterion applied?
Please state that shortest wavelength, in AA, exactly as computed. 4835.47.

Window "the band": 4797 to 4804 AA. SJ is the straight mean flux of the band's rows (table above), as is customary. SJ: 12.0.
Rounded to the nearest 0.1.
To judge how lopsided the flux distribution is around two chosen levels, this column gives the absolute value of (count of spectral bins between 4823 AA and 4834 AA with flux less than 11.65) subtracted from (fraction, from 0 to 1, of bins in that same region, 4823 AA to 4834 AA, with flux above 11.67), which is 10.0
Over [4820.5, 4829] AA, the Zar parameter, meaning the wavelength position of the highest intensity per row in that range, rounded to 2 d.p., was 4821.02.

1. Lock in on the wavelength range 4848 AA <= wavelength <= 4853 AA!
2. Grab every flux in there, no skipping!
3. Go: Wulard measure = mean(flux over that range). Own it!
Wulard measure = 12.3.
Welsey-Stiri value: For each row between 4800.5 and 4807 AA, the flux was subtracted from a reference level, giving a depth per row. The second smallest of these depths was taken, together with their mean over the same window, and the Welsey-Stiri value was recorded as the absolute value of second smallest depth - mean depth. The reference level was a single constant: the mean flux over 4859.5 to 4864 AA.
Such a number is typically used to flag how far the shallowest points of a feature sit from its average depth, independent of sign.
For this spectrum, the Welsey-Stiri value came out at 0.17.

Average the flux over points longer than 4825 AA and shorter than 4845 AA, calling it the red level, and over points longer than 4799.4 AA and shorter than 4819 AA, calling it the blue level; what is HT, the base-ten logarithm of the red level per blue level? -0.013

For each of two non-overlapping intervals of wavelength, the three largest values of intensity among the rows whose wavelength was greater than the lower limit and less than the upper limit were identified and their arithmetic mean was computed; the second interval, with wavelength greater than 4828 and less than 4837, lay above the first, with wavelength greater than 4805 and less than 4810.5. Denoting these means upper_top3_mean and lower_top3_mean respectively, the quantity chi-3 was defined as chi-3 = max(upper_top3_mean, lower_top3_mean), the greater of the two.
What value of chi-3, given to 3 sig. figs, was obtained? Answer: 12.2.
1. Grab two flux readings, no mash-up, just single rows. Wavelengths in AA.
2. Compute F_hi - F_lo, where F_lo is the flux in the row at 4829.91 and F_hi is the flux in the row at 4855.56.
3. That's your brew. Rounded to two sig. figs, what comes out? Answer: 1.5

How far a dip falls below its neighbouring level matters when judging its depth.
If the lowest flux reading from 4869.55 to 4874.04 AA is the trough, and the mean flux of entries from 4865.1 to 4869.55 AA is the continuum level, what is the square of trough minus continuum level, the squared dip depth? 1.0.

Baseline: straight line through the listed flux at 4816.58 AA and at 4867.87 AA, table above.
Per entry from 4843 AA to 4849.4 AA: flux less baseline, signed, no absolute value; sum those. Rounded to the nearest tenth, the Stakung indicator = 3.0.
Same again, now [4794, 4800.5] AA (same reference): -1.6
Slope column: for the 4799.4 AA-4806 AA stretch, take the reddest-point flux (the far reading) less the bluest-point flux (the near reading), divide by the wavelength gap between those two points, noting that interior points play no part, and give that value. 0.12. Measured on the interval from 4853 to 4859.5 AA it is -0.13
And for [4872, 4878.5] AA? 0.16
